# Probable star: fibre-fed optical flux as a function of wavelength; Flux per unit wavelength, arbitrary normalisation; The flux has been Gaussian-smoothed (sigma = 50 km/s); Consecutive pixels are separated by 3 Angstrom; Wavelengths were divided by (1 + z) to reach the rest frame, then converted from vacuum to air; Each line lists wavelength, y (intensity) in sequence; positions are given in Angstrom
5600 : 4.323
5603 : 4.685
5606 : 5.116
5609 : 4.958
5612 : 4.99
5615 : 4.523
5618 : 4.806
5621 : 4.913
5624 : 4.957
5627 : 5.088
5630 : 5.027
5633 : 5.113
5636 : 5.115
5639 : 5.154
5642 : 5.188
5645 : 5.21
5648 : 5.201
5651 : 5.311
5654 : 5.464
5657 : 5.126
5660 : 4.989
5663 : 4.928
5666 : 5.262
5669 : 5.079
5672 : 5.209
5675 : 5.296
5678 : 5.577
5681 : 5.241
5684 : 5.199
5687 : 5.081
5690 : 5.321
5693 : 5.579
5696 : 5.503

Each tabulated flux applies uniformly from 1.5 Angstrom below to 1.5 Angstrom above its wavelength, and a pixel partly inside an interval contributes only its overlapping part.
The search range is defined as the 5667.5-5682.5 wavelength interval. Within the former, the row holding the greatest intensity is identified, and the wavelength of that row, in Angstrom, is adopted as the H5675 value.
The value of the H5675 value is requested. 5678 Angstrom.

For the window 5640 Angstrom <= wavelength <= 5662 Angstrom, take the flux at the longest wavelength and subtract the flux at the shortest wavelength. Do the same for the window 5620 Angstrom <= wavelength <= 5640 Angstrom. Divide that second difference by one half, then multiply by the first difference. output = -0.10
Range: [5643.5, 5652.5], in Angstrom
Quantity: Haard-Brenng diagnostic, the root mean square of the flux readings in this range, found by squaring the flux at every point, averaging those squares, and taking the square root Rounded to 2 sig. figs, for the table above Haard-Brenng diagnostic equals 5.2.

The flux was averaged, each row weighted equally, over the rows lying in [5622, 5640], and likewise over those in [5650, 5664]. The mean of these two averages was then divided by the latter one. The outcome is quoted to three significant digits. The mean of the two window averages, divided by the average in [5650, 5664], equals 0.991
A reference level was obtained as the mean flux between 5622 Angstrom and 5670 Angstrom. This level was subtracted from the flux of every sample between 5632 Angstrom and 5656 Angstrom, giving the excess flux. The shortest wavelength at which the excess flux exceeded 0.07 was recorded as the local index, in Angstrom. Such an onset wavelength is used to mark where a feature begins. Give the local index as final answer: 5645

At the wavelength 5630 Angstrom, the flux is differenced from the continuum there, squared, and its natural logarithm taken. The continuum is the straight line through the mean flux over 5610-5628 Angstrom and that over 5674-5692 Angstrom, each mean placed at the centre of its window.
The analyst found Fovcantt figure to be -5.1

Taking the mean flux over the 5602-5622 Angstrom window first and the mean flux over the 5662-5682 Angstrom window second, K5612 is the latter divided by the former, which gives 1.077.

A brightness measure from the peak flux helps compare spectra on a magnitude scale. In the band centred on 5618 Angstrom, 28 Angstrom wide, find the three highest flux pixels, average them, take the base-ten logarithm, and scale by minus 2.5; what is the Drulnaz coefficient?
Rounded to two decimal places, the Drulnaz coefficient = -1.76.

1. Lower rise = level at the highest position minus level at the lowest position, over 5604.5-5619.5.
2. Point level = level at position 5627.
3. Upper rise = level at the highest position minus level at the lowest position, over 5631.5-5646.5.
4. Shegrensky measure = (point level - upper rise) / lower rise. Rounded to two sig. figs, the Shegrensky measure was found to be -16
